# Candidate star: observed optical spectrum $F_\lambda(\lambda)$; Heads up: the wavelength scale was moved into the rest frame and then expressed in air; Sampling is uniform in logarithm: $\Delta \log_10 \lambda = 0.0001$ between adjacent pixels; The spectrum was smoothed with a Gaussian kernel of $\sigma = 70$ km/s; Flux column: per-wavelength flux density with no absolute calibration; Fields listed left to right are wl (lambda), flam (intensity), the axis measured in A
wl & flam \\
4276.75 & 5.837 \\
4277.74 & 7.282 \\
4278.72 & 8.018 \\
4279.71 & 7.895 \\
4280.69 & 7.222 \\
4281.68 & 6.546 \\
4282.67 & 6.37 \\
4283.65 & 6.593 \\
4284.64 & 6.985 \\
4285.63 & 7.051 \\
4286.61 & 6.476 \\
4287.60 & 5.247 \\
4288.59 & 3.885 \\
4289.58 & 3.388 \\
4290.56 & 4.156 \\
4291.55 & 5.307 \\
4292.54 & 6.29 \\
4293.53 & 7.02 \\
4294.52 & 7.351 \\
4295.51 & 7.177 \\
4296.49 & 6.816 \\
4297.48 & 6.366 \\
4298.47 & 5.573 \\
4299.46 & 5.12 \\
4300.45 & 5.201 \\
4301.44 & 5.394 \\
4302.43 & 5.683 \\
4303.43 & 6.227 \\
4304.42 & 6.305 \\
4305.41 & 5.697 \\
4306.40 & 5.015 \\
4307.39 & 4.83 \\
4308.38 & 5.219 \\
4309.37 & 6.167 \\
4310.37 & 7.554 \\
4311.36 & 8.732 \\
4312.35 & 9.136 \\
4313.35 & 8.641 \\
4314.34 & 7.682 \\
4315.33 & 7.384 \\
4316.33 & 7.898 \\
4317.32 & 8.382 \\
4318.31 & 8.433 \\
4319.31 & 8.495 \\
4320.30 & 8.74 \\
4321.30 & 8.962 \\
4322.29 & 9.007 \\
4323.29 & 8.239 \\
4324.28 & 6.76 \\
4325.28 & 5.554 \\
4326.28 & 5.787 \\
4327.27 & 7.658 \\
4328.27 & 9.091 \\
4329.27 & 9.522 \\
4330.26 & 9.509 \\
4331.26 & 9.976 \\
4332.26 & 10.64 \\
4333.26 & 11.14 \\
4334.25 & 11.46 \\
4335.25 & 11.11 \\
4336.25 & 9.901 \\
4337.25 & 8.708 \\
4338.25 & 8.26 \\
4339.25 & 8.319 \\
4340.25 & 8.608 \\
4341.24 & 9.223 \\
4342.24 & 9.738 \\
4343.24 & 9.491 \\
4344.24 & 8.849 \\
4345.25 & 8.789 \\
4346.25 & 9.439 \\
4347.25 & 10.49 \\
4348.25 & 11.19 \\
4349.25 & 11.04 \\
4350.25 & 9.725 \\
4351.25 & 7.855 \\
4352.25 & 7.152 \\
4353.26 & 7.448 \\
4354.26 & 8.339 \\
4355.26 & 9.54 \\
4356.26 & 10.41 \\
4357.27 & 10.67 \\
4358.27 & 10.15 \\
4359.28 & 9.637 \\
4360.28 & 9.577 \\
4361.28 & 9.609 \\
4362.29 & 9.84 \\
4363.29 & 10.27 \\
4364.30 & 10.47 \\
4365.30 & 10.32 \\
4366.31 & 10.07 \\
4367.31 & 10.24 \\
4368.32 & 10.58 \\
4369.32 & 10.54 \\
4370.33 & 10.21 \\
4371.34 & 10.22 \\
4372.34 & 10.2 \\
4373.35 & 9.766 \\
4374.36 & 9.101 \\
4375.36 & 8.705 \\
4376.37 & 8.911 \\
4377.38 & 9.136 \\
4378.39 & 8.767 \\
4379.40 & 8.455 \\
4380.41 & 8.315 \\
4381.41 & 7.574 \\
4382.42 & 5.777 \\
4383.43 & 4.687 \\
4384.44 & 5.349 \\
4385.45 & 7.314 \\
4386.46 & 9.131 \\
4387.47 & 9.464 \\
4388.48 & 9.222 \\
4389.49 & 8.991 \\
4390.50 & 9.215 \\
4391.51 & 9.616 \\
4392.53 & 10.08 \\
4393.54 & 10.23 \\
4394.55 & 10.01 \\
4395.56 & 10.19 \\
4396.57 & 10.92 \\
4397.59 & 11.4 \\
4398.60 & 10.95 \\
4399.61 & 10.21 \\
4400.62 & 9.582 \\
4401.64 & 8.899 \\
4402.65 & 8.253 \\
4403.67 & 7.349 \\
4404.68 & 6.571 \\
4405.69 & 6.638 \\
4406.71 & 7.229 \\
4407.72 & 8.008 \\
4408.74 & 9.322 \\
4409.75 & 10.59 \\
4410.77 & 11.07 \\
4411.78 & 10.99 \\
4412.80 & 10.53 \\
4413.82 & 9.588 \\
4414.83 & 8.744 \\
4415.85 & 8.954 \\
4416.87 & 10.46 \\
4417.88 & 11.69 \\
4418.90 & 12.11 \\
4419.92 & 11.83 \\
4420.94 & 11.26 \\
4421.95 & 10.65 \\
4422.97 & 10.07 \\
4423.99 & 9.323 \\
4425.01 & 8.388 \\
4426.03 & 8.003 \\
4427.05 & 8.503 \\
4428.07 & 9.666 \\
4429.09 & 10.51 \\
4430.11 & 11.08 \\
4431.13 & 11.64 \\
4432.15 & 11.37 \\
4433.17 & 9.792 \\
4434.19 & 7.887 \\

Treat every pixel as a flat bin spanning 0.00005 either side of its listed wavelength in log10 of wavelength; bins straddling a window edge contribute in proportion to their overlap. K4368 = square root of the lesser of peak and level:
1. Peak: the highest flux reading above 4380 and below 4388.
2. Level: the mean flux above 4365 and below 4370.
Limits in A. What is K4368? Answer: 3.08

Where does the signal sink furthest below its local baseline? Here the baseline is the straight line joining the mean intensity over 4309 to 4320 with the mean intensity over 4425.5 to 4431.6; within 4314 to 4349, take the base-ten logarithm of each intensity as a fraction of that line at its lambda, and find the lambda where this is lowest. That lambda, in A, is 4325.28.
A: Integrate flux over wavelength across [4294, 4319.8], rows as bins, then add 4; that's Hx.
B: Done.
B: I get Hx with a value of 179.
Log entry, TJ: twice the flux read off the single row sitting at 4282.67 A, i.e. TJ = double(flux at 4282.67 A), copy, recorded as 13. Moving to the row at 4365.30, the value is 21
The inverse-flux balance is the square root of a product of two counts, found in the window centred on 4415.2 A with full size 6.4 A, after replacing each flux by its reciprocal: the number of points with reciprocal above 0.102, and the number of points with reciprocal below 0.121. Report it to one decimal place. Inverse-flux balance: 4.2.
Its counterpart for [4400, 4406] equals 3.5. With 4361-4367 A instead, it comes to 2.4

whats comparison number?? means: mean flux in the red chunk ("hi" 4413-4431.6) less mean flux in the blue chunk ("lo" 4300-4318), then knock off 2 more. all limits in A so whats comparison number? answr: 1.4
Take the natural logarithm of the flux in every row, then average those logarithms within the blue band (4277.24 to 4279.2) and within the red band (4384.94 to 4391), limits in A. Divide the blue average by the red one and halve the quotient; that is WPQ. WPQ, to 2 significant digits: 0.47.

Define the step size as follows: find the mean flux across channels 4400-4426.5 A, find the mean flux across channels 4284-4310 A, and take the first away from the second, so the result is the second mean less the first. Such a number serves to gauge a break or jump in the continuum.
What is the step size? -3.7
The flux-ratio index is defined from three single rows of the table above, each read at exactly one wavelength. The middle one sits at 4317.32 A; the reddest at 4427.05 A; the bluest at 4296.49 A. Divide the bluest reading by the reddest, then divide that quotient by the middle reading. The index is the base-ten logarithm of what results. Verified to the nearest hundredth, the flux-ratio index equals -1.02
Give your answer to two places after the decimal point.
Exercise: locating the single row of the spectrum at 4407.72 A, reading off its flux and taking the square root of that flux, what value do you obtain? 2.83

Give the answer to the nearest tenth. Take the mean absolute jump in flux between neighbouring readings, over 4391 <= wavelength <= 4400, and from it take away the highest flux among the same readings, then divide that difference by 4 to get -2.7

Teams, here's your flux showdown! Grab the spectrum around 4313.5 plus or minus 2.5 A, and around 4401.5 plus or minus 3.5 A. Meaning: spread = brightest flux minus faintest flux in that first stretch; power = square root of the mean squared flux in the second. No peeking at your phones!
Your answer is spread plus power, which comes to 10.7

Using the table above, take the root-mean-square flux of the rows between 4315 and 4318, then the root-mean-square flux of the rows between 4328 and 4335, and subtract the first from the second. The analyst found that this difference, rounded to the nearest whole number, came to 2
